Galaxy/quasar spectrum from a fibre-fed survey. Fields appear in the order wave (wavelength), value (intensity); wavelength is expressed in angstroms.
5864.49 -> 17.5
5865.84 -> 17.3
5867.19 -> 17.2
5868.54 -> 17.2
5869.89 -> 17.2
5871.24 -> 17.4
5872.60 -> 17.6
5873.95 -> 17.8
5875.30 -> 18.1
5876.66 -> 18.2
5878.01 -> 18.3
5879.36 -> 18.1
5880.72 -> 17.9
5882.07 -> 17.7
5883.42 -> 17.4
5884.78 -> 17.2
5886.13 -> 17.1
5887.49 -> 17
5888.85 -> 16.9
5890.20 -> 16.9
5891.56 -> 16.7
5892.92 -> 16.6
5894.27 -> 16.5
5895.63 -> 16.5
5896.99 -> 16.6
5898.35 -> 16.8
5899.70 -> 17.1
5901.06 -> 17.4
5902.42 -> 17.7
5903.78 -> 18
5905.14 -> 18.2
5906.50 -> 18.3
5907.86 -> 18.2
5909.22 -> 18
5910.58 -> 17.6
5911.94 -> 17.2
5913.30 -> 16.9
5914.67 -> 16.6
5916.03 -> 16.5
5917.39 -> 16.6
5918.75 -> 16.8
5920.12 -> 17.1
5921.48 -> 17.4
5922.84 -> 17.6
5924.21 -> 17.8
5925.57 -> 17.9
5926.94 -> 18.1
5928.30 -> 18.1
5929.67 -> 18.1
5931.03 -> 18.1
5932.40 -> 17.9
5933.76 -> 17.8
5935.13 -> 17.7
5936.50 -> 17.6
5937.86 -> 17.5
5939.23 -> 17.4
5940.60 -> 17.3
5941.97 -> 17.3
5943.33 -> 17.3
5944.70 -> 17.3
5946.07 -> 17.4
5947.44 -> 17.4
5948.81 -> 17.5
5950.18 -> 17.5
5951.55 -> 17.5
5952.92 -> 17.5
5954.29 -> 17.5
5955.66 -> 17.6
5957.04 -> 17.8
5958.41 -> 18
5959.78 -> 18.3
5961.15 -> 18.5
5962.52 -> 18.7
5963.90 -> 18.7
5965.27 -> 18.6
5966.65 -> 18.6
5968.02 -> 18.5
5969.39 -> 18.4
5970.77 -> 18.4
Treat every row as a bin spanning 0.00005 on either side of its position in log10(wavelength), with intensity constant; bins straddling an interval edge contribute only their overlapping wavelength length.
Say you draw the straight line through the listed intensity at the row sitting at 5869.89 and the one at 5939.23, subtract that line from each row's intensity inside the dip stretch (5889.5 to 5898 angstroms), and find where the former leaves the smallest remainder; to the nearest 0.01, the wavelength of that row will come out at 5895.63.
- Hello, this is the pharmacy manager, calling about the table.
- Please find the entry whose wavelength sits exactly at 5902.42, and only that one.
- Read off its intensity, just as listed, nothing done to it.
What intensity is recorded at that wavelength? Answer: 17.7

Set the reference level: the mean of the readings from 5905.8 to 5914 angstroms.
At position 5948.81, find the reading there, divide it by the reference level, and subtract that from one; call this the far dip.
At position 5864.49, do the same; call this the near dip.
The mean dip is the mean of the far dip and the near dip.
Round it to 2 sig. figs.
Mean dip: 0.011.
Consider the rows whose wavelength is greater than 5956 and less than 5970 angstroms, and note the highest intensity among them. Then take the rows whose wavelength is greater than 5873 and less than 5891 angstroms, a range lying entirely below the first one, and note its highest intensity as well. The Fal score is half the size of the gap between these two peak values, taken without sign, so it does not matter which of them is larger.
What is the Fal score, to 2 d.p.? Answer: 0.20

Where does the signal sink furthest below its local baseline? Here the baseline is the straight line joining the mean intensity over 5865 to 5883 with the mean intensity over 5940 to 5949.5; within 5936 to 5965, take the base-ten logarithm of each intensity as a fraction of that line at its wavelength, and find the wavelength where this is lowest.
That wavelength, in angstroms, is 5940.60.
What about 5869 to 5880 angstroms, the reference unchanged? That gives 5869.89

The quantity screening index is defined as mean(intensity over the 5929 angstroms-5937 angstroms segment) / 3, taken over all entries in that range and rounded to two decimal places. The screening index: 5.96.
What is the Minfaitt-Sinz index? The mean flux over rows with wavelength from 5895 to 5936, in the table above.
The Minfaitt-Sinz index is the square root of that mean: 4.18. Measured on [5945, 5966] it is 4.23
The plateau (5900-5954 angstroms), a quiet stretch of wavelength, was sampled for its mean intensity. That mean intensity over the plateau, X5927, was 17.5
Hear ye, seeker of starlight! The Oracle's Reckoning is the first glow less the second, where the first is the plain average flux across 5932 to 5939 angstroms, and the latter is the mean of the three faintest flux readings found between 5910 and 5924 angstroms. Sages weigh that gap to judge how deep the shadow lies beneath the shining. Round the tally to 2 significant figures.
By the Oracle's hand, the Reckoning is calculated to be 1.1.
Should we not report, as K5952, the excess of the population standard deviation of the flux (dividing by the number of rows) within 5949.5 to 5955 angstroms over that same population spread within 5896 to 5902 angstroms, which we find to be -0.3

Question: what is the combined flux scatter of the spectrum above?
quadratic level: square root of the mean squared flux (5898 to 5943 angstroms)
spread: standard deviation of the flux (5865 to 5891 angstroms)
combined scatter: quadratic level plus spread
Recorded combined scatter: 18.0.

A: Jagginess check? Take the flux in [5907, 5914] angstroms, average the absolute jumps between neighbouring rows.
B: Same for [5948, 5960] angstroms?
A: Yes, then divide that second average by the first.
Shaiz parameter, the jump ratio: 0.3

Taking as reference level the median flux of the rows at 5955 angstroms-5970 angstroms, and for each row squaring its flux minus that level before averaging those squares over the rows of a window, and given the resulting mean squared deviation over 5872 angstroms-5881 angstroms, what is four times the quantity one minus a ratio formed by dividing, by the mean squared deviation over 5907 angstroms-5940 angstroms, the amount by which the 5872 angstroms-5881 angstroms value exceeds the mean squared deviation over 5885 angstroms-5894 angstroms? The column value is 12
